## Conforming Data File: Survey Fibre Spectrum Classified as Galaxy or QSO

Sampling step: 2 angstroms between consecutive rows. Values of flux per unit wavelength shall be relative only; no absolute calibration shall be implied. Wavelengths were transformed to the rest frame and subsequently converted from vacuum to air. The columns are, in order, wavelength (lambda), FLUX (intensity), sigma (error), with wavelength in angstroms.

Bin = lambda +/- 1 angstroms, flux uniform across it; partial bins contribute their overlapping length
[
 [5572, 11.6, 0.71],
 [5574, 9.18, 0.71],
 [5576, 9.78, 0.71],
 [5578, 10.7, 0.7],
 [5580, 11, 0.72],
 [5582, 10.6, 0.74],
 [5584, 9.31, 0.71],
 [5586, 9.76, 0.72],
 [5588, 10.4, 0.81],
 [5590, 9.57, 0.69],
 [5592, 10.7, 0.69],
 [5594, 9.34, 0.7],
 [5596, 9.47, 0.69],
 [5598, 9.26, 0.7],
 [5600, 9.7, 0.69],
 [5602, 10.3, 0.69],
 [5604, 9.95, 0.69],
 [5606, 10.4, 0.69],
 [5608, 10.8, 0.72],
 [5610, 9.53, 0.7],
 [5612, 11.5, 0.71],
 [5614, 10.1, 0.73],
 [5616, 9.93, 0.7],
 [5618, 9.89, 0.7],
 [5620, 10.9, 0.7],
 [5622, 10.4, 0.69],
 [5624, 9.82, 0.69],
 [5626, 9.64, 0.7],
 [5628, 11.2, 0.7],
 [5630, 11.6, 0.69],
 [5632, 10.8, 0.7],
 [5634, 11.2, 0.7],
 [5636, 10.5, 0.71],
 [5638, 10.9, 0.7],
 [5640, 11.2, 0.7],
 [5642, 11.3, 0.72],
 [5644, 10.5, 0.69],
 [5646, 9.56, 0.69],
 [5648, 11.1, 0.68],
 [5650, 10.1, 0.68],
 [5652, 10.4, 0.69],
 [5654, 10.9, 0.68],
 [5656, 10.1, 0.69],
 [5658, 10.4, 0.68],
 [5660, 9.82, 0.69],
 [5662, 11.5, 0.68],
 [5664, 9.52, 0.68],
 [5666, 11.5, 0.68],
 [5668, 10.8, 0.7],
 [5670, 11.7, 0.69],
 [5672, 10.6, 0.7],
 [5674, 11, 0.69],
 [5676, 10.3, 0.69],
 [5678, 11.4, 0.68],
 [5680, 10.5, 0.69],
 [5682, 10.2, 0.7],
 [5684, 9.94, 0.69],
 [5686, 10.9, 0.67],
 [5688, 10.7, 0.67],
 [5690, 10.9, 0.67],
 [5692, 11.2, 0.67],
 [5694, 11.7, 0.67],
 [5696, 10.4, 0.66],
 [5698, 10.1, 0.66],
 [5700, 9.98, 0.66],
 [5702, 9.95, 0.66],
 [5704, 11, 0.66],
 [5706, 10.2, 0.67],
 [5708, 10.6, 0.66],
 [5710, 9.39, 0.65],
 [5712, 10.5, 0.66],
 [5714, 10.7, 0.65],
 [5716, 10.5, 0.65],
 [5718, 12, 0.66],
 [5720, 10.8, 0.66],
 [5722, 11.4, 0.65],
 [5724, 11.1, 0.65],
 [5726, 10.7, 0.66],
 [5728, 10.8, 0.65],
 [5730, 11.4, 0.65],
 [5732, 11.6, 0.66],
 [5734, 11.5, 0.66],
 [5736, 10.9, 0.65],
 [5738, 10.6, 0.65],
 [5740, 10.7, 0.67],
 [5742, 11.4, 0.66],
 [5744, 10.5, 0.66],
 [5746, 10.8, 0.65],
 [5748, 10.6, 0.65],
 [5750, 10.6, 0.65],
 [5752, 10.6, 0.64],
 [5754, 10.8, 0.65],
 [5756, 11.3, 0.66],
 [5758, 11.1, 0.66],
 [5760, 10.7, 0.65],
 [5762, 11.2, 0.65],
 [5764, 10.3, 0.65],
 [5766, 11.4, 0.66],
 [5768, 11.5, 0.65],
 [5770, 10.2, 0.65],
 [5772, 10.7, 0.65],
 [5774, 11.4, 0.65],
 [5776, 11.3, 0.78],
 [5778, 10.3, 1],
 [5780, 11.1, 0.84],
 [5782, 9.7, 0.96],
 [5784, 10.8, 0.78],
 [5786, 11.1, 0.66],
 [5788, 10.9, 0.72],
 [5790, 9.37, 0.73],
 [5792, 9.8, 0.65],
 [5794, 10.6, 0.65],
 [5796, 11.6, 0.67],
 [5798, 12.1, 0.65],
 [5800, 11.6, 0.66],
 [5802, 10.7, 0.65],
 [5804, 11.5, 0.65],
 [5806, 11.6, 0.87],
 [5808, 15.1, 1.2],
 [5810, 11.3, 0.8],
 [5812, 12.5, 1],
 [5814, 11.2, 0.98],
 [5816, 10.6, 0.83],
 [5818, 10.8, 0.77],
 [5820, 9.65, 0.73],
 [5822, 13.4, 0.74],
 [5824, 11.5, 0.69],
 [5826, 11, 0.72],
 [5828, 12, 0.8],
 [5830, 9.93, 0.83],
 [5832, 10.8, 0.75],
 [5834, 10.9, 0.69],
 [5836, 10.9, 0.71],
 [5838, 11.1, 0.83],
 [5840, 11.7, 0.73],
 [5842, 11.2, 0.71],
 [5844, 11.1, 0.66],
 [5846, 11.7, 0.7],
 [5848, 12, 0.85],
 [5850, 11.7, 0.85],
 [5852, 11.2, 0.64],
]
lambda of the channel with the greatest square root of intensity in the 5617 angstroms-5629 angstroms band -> 5628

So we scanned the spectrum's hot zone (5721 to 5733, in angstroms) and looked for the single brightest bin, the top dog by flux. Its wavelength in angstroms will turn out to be 5732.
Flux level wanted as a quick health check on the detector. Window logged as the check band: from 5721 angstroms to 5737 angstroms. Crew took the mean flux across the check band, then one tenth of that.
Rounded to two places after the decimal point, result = 1.12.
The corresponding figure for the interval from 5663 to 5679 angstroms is 1.09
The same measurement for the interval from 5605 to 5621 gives 1.04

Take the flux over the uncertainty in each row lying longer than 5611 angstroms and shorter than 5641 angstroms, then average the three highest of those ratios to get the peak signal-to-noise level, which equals 16.3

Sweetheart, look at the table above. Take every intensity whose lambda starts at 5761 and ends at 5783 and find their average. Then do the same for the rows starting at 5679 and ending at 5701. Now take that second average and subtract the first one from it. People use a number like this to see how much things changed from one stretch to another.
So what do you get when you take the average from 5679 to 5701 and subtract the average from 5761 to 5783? -0.23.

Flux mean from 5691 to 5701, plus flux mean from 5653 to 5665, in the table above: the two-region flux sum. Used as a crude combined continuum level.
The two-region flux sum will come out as 21.0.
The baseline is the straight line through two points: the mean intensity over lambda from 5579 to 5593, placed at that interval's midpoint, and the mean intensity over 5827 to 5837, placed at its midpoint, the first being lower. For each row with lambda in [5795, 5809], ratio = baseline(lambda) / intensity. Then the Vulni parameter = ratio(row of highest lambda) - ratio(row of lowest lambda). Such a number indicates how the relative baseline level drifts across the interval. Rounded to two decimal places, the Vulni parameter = -0.21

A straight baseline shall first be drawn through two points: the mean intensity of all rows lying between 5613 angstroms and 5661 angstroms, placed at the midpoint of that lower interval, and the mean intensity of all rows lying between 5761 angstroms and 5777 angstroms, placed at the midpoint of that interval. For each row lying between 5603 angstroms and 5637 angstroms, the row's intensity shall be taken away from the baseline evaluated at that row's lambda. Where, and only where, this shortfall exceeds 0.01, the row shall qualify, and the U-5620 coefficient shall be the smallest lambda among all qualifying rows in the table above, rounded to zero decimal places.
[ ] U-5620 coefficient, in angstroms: 5604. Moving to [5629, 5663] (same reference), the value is 5644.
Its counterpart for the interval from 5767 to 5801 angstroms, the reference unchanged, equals 5770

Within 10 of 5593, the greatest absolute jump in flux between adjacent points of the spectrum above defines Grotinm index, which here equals 1.4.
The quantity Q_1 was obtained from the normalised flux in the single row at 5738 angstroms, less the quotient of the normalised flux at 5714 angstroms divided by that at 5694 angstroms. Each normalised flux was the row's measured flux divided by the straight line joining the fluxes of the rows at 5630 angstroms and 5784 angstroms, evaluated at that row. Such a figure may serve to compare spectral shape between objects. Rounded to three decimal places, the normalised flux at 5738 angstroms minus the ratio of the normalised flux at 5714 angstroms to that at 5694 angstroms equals 0.037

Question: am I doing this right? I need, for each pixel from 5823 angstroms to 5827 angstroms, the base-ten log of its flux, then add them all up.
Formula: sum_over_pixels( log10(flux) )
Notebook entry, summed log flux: 2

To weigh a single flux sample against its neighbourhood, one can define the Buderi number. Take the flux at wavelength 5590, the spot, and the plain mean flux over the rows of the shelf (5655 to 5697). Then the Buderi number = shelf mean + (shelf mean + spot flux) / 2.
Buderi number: 20.9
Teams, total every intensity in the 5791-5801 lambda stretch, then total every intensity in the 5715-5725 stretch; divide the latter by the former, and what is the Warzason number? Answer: 1.00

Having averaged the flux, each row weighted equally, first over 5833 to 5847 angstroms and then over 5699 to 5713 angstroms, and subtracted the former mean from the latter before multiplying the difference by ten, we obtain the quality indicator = -10.0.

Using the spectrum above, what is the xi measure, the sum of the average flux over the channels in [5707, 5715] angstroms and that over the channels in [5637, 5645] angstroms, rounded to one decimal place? 21.3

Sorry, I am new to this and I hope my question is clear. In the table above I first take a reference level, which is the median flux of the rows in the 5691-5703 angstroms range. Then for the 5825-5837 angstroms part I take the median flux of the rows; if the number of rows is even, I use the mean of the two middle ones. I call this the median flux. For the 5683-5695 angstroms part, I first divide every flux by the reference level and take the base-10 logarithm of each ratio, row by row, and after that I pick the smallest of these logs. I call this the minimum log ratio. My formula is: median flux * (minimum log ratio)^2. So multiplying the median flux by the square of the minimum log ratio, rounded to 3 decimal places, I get 0.002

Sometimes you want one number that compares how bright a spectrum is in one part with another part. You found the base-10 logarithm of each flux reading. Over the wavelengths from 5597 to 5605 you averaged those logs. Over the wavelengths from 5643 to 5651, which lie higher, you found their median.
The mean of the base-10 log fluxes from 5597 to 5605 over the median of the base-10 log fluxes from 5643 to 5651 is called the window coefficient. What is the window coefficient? 0.98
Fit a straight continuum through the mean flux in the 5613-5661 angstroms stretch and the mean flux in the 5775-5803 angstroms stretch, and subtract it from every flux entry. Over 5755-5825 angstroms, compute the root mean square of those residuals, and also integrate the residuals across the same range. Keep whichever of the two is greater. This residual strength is 25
